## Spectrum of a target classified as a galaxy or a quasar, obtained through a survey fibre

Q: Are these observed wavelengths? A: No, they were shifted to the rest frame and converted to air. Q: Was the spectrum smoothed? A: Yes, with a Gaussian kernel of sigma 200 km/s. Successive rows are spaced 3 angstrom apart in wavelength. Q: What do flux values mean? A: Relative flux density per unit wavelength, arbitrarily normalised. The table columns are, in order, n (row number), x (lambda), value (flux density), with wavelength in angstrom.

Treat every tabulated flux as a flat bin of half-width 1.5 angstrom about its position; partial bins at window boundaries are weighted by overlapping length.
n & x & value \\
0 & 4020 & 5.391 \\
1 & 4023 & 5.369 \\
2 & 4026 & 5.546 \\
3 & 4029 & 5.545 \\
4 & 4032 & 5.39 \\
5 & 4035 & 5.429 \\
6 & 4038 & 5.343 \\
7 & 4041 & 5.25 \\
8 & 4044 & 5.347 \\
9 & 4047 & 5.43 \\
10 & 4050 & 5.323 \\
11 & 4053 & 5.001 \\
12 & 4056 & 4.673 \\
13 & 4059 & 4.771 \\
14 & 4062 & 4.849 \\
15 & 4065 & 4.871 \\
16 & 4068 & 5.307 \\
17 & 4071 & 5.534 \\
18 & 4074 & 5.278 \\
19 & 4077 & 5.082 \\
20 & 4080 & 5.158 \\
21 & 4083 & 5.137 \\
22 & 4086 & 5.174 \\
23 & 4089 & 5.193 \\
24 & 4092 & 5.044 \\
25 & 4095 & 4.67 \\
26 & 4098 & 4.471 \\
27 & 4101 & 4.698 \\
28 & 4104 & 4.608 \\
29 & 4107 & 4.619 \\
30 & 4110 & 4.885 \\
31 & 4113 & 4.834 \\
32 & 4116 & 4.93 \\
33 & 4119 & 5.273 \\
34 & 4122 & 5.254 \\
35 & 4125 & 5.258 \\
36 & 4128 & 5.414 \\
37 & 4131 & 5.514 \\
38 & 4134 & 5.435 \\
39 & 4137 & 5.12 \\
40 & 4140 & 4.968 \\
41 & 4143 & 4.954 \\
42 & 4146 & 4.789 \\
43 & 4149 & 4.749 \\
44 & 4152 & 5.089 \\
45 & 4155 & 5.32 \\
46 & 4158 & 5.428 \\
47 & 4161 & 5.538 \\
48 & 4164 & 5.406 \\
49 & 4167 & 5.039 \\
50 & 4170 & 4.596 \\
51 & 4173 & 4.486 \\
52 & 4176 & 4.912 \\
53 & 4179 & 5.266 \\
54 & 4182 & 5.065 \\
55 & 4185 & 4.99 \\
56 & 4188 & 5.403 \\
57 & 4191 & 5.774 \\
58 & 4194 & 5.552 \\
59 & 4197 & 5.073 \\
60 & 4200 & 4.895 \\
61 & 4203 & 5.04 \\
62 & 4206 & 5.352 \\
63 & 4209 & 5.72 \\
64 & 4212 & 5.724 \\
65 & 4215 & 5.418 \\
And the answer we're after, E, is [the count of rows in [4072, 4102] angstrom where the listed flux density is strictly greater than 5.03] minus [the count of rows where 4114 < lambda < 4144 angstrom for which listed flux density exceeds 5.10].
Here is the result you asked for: 0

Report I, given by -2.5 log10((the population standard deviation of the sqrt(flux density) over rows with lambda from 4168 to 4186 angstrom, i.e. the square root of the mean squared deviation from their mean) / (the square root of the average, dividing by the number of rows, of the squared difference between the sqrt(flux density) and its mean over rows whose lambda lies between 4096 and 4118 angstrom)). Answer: -0.58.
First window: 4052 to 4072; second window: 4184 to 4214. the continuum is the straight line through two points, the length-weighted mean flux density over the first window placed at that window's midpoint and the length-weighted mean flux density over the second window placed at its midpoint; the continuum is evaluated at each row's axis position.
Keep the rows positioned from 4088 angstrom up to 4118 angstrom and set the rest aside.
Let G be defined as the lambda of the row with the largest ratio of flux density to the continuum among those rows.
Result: 4089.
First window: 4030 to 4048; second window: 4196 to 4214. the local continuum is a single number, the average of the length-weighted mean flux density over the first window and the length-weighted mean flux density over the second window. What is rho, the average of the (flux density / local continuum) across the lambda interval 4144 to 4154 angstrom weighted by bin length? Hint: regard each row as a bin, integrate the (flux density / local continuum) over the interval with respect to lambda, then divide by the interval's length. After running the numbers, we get 0.92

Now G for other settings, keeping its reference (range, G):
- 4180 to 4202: 4191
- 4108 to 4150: 4131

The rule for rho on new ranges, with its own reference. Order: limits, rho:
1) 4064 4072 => 0.98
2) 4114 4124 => 0.96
